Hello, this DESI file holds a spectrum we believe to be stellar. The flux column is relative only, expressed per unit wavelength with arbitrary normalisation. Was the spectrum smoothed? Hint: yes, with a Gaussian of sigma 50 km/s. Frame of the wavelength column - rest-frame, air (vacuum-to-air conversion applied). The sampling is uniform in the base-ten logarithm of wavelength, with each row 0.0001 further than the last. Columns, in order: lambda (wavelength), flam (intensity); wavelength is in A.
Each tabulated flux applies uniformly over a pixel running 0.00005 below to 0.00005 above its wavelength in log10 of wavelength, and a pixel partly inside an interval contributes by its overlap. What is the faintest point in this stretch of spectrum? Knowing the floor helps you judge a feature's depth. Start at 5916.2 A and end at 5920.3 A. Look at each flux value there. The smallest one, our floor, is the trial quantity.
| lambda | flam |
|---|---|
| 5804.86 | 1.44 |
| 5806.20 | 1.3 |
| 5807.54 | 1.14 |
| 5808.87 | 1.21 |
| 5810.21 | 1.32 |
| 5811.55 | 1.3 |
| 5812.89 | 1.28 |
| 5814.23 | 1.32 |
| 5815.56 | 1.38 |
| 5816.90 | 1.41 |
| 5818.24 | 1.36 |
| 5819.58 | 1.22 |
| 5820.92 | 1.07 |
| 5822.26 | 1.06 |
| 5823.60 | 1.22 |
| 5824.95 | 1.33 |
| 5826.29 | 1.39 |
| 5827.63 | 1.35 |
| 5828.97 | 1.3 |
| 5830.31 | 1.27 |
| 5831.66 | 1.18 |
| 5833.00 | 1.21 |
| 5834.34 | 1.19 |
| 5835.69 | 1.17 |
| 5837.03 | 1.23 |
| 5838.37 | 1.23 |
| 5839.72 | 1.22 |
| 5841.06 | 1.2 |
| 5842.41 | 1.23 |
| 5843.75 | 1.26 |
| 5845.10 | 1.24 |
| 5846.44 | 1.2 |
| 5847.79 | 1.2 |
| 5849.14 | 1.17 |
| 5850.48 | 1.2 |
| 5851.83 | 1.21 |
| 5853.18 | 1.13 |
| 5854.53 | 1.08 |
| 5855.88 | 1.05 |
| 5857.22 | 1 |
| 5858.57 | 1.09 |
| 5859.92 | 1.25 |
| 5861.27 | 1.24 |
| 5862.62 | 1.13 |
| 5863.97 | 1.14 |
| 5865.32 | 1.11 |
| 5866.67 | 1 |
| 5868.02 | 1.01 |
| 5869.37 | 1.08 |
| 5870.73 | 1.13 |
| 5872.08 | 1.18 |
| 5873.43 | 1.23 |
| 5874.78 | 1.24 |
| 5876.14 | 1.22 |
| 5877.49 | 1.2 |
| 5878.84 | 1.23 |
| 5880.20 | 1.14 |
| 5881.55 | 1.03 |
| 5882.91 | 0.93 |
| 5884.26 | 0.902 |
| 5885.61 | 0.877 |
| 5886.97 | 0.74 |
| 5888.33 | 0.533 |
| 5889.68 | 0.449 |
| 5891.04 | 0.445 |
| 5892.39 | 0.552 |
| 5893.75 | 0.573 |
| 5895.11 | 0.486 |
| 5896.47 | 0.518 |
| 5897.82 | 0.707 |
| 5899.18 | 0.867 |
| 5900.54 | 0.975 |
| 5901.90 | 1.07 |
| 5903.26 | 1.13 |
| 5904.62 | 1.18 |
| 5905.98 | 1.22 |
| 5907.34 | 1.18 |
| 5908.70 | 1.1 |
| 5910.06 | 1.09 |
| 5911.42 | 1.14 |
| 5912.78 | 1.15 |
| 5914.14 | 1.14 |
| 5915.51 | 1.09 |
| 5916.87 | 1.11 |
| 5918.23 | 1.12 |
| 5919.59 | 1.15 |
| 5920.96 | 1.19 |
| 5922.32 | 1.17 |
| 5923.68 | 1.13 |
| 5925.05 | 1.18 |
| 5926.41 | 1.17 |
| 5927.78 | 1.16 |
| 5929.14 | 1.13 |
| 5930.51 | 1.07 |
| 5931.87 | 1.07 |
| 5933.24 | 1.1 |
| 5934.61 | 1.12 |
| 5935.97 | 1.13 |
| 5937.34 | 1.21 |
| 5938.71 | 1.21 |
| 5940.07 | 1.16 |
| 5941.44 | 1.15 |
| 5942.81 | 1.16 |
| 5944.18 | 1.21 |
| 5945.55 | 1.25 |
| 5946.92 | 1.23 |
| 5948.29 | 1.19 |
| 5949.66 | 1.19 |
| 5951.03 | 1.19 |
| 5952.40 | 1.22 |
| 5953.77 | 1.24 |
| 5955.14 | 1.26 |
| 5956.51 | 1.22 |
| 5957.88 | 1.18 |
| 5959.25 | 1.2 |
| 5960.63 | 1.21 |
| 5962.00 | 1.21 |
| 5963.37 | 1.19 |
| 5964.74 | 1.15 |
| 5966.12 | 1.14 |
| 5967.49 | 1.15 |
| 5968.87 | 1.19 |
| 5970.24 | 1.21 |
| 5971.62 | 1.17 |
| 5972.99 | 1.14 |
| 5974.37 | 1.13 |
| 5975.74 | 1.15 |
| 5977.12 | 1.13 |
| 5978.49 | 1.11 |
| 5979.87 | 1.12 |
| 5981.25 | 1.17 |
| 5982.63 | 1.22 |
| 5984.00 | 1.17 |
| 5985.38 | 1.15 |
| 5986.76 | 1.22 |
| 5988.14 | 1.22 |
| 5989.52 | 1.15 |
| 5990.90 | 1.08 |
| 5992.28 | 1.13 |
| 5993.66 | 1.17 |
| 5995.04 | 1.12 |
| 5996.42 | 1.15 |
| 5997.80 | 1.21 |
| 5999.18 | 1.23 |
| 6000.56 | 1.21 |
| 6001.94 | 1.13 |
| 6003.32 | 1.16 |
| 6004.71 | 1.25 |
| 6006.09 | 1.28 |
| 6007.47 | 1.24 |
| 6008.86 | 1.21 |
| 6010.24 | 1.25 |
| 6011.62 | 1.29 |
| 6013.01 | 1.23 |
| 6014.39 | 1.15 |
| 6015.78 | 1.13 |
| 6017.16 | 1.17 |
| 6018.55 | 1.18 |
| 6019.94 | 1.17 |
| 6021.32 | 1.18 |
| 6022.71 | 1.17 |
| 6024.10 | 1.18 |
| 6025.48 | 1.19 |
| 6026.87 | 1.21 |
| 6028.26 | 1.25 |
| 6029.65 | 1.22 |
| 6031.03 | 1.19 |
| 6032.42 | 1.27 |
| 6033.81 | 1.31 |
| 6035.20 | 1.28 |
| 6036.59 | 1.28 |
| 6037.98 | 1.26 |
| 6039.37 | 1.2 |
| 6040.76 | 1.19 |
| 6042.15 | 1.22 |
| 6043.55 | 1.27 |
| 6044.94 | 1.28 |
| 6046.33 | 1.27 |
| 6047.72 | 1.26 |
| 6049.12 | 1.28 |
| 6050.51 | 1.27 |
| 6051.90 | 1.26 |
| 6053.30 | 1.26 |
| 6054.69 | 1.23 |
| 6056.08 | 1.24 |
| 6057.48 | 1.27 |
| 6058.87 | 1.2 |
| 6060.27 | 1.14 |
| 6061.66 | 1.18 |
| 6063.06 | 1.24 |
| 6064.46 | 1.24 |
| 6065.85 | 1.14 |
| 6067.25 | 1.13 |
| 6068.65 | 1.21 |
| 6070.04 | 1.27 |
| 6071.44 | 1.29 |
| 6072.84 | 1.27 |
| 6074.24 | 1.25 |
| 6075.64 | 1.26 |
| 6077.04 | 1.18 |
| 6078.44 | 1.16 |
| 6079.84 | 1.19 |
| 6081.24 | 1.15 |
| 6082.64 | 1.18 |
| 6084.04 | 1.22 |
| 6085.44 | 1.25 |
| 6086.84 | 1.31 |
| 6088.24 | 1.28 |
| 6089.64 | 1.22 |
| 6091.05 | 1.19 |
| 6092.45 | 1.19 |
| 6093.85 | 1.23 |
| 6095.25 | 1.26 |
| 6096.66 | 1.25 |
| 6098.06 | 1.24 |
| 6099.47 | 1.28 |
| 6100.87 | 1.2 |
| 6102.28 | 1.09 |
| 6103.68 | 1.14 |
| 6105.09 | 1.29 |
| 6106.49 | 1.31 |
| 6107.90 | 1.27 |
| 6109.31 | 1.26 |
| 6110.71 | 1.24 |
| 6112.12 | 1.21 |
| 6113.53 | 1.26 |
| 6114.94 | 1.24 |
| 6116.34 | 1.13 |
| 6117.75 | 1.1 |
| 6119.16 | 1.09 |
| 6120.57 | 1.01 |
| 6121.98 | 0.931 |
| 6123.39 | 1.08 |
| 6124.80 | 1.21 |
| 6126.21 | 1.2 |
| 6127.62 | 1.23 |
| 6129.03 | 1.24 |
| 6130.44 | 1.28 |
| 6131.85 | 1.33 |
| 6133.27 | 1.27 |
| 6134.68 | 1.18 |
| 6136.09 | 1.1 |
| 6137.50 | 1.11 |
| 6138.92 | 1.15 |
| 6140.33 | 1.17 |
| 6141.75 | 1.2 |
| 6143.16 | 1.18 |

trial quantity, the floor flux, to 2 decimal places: 1.11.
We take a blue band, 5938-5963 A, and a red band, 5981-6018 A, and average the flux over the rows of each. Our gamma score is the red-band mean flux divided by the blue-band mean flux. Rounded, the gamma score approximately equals 0.99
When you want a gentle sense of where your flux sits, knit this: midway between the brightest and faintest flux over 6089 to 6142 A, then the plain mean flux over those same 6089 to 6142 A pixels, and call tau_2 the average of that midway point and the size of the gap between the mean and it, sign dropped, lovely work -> 0.597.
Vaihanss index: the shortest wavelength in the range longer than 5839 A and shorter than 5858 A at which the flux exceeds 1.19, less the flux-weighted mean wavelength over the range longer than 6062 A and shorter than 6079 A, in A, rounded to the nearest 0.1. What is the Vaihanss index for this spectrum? -231.0 A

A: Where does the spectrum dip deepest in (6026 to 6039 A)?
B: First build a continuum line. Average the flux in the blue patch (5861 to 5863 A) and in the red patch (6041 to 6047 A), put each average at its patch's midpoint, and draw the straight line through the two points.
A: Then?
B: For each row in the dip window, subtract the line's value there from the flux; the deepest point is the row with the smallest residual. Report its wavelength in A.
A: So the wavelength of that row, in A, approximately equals 6031.03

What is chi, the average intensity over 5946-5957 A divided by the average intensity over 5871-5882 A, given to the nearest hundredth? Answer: 1.03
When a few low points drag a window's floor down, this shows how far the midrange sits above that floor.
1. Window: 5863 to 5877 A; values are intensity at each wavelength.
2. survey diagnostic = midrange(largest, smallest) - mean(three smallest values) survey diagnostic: 0.090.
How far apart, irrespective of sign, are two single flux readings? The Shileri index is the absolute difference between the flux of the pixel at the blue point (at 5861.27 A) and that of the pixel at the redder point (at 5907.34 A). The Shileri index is 0.060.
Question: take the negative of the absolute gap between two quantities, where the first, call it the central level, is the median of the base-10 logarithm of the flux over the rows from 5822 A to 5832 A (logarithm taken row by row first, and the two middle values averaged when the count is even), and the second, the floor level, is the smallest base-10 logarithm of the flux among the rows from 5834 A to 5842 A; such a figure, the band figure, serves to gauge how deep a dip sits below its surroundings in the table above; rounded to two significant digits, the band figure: -0.041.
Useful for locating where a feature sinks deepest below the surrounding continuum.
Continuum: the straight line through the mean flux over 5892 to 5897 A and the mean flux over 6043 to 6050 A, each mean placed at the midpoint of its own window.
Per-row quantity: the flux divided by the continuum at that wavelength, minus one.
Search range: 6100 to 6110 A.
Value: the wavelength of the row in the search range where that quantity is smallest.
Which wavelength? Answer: 6102.28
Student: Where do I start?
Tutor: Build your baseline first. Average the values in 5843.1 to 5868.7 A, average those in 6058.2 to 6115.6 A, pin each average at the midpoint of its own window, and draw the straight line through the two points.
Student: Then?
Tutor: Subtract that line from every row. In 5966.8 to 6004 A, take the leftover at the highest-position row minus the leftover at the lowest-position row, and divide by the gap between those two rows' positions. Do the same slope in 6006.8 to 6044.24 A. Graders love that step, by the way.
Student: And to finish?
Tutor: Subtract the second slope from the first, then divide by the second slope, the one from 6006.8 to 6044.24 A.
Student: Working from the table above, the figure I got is -1.1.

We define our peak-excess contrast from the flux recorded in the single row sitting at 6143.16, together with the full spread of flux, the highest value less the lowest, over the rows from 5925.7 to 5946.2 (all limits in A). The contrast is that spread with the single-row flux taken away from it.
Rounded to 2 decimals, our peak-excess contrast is -1.00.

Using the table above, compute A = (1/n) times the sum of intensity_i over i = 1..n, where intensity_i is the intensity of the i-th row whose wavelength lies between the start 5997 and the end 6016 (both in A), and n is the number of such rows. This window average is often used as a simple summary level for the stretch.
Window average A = 1.21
